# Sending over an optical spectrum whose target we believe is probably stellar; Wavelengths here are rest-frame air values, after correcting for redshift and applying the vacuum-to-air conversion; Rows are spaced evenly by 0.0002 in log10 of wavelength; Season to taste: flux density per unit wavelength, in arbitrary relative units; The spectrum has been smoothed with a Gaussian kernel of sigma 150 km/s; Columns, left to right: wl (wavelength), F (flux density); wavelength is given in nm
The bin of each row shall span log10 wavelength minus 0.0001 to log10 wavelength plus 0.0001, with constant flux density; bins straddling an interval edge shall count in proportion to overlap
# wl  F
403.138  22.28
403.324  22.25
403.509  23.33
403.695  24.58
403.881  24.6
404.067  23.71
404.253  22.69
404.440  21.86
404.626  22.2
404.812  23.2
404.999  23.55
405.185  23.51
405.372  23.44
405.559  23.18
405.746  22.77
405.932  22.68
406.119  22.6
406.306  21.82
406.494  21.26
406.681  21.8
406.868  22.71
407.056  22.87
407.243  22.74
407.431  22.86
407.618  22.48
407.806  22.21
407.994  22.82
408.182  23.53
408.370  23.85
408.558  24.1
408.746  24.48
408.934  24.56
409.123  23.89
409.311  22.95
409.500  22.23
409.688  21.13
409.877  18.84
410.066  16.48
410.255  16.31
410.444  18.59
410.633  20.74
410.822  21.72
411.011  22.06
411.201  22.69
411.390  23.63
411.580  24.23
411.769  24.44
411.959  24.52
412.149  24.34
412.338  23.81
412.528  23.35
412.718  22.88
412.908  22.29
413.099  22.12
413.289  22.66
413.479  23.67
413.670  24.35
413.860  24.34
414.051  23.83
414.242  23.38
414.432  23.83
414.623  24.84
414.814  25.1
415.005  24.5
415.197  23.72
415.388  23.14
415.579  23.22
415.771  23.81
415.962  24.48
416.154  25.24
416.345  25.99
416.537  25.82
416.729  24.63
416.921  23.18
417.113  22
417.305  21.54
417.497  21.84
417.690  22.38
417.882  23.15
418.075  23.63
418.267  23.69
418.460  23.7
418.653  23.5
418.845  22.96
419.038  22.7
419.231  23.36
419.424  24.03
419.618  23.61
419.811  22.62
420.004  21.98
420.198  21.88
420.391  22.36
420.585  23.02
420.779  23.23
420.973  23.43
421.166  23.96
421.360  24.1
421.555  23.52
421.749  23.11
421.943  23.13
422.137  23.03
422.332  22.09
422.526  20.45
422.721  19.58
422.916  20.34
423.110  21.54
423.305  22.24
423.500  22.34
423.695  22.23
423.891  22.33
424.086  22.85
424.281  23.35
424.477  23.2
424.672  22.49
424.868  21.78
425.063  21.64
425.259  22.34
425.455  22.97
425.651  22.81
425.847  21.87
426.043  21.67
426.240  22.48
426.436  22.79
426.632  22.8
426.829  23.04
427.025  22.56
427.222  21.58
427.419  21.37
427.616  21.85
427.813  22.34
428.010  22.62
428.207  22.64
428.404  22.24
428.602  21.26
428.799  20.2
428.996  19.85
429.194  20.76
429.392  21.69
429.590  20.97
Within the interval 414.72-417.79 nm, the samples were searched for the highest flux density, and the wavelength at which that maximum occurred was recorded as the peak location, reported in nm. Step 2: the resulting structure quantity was 416.345 nm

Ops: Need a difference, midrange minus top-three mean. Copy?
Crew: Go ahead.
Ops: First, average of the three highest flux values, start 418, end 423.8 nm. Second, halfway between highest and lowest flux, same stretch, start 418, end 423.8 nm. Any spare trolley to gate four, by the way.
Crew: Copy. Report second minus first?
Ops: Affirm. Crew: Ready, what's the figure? -2.19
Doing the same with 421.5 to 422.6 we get -1.27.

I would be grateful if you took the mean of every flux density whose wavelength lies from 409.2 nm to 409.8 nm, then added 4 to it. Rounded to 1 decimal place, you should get 26.1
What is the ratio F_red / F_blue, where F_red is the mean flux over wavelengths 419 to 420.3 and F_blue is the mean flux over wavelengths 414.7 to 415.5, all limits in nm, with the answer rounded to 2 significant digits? 0.95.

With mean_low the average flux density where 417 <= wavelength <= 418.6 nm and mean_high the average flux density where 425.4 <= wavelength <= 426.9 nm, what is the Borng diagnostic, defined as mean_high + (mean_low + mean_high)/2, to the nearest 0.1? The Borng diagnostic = 45.2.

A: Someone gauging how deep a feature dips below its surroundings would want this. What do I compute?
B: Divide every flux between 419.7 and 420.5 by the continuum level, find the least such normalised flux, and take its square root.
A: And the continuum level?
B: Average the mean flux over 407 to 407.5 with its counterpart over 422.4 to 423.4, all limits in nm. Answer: 1.00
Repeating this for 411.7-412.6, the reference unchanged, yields 1.03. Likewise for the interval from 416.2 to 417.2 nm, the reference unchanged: 1.00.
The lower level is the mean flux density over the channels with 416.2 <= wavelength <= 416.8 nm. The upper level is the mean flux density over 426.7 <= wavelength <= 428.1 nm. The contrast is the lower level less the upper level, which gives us 3.3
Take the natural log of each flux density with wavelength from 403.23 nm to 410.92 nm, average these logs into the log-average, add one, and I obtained 4.10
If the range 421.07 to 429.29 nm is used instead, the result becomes 4.10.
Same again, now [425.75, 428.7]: 4.10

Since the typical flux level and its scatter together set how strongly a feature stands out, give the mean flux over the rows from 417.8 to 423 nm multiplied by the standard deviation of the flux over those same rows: 26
